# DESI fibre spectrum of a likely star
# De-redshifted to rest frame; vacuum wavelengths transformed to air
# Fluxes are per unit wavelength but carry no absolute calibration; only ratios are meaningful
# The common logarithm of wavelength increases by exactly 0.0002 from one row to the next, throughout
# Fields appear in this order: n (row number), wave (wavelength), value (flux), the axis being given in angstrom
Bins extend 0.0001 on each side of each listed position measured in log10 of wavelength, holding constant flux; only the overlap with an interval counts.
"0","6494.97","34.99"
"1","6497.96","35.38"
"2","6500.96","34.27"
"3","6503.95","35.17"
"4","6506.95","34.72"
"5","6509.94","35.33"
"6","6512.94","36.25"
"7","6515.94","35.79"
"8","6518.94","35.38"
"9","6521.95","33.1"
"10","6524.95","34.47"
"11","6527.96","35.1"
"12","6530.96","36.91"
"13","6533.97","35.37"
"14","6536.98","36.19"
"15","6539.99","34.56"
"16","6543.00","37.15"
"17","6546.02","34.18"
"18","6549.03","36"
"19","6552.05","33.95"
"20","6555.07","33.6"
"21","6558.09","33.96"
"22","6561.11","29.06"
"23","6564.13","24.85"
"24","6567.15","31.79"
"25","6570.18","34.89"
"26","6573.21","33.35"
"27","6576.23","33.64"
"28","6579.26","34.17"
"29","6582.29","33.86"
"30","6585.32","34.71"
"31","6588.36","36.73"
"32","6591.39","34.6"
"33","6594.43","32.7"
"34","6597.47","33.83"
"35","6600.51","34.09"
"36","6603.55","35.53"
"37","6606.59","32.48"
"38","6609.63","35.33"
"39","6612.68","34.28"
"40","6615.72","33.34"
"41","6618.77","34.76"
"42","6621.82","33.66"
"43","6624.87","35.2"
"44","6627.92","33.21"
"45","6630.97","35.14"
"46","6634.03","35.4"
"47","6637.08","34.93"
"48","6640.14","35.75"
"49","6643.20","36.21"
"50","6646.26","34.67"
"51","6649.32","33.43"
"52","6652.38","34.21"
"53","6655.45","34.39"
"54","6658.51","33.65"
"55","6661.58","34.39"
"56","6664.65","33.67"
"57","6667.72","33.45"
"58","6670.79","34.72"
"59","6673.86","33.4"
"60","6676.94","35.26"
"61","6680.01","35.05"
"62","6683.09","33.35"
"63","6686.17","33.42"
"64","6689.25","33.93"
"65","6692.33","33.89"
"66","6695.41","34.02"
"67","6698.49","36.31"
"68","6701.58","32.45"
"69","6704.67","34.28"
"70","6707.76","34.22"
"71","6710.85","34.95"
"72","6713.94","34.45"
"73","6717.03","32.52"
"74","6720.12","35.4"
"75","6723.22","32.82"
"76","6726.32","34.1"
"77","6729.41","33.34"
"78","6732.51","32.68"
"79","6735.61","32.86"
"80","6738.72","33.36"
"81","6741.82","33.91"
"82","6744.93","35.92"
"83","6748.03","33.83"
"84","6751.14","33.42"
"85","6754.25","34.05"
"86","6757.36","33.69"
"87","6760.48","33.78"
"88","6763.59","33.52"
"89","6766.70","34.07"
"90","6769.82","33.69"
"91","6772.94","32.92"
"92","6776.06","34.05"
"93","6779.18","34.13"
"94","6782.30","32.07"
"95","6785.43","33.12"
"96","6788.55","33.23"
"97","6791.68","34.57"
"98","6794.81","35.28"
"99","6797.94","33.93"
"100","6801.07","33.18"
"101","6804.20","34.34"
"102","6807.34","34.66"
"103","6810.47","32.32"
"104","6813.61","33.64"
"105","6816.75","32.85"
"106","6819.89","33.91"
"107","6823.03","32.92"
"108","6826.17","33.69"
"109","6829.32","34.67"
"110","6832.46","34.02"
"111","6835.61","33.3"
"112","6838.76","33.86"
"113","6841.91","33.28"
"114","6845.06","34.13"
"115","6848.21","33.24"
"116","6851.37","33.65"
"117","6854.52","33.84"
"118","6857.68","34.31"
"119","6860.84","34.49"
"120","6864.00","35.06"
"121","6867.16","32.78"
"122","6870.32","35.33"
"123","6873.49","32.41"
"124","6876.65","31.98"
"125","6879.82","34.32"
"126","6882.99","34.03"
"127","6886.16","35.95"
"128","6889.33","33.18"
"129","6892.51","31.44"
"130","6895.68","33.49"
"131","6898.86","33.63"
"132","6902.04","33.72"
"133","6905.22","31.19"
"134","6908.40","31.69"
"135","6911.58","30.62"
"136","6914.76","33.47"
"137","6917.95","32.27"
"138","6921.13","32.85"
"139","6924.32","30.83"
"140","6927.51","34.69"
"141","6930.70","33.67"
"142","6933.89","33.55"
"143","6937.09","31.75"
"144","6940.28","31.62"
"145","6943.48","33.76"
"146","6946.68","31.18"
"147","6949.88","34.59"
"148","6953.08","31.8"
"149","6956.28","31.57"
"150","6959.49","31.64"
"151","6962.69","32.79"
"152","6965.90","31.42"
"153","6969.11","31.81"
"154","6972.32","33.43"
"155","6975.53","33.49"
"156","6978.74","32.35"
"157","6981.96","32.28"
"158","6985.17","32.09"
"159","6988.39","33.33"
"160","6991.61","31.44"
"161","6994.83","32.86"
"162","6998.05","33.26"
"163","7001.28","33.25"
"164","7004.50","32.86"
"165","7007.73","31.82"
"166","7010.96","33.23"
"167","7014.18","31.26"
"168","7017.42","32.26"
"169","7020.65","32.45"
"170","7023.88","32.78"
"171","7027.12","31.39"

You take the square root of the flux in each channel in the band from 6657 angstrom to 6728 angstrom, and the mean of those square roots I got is 5.84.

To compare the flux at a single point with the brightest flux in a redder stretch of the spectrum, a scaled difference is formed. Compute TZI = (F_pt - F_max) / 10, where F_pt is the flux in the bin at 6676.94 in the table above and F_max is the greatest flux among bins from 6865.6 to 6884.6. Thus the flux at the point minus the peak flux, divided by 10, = -0.01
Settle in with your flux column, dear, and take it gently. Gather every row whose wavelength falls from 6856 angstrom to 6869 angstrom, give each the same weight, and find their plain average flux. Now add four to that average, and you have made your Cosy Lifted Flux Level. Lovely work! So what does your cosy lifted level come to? 38.2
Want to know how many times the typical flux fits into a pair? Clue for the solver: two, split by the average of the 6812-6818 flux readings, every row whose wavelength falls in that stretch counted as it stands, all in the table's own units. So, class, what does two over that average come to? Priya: 0.0602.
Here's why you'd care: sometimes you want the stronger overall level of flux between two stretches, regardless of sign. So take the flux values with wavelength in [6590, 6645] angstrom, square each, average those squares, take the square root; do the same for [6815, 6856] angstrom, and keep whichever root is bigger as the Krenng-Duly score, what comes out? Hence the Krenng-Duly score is 34.5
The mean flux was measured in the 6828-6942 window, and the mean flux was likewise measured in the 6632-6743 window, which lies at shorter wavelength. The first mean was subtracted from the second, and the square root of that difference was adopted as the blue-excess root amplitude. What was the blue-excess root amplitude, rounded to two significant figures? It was 0.92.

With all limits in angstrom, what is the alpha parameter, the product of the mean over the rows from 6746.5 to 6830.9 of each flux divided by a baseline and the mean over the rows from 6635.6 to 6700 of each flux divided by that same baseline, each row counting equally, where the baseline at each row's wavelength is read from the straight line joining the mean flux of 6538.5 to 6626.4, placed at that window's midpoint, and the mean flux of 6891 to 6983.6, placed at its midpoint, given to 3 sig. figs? 1.05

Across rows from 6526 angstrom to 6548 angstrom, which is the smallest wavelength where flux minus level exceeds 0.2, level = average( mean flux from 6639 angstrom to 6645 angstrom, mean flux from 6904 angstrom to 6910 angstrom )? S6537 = 6527.96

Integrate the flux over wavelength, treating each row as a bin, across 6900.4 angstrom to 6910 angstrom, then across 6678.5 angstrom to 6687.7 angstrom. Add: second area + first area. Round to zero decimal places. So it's 621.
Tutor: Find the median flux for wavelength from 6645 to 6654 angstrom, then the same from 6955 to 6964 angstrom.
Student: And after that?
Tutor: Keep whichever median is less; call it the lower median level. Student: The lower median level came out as 31.6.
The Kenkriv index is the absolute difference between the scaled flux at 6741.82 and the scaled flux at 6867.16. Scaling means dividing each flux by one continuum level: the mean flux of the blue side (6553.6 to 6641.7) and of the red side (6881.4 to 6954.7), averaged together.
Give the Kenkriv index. 0.034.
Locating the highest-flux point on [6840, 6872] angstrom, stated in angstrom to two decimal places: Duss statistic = 6870.32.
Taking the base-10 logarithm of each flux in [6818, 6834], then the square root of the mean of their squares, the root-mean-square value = 1.53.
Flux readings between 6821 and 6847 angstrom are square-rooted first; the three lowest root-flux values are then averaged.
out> 5.76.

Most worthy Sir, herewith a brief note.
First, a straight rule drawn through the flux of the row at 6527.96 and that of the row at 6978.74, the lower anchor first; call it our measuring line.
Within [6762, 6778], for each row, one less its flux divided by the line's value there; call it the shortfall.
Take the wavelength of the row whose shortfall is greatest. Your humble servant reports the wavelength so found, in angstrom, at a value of 6772.94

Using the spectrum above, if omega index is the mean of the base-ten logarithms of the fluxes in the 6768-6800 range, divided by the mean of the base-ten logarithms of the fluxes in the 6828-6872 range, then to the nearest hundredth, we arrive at 1.00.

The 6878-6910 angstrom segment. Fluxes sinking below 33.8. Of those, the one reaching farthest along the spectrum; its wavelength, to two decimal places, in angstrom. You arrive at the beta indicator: 6908.40 angstrom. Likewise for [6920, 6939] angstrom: 6937.09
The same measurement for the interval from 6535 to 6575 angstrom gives 6573.21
